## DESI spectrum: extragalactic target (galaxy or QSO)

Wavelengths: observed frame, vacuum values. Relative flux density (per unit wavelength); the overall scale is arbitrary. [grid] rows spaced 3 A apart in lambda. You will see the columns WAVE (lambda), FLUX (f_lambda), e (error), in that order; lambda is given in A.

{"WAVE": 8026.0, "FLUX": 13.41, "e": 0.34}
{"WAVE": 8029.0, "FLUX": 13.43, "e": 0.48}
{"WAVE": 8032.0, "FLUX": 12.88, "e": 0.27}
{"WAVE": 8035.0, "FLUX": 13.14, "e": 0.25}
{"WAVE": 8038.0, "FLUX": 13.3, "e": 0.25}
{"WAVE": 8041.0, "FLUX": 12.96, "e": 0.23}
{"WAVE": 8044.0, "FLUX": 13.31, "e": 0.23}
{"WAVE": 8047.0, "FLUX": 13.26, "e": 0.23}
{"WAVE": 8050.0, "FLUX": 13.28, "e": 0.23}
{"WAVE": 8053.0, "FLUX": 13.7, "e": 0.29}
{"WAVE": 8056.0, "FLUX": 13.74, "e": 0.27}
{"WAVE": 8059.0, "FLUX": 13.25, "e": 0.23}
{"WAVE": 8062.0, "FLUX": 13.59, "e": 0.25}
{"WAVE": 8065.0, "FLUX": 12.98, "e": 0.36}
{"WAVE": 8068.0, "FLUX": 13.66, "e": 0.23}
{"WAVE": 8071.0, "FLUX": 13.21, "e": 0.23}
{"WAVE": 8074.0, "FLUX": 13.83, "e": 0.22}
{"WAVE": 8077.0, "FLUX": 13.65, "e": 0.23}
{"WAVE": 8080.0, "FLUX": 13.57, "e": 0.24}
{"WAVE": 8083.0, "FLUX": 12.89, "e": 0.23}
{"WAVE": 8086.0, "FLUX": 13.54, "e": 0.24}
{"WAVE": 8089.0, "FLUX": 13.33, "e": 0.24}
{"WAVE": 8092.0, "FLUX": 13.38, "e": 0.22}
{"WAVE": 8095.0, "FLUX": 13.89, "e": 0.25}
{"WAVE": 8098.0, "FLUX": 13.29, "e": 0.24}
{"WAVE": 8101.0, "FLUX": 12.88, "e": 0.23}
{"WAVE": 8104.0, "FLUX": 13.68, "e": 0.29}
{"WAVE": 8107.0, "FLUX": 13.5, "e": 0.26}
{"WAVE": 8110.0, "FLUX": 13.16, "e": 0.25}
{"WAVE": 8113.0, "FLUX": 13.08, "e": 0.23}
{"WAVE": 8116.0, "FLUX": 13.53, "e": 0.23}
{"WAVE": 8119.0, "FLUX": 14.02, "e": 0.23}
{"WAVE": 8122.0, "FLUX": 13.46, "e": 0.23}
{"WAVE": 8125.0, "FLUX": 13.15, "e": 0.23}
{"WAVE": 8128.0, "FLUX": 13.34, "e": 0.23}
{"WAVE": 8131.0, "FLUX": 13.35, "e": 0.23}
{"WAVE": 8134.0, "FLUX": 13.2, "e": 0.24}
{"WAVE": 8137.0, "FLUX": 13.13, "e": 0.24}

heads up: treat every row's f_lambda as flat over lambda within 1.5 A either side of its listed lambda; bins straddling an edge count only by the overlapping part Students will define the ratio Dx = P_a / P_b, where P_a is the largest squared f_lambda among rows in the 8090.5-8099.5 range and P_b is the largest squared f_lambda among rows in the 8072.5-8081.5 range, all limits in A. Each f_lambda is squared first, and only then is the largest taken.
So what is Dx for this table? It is 1.01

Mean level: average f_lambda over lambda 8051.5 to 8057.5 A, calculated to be 13.7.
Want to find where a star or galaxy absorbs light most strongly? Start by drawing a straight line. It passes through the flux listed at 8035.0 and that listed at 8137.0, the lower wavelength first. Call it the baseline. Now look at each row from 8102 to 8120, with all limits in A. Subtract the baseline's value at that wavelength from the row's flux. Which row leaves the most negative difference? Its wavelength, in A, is 8113.0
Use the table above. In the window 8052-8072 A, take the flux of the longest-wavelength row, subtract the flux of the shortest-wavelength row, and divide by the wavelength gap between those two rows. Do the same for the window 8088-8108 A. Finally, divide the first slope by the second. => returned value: -2.9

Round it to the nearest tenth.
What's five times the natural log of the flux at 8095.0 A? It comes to 13.2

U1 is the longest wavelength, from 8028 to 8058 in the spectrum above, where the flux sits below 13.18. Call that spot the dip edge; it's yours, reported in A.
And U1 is 8041.0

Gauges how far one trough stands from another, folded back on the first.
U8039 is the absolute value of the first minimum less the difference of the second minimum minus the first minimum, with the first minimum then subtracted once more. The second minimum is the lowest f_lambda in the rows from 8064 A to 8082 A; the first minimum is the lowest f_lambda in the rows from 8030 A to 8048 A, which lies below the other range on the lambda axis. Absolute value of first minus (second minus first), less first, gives -0.10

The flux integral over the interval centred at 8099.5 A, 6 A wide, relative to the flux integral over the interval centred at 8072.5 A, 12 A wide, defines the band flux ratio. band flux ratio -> 0.5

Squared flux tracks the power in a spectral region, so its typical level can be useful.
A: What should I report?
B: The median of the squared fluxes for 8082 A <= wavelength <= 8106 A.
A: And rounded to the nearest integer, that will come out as 178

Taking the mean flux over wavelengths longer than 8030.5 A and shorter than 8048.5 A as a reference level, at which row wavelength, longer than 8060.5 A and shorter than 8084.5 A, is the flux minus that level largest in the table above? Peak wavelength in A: 8074.0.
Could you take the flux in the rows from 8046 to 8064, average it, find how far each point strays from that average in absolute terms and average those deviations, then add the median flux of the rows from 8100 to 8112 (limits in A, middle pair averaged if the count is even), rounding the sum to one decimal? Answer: 13.5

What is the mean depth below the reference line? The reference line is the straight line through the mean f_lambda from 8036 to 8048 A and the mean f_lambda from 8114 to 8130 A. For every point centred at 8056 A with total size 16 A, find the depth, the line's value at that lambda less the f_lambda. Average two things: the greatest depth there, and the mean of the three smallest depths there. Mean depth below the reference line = -0.20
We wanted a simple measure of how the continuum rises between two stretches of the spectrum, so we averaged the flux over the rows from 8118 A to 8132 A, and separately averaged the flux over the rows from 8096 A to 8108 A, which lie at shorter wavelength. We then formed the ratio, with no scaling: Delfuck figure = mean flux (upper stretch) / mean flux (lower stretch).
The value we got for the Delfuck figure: 1.01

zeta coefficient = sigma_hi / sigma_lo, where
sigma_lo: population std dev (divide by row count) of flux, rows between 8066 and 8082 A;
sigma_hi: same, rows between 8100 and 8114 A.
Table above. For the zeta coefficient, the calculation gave 1.41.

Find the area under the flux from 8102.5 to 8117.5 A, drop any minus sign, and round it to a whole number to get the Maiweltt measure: 201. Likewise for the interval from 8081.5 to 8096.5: 201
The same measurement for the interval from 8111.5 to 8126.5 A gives 202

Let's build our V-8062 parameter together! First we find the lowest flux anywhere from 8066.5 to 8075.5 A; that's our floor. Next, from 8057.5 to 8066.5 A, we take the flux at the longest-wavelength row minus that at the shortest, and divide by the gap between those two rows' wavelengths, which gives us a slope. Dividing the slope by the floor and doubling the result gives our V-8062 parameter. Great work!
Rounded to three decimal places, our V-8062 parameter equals -0.007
